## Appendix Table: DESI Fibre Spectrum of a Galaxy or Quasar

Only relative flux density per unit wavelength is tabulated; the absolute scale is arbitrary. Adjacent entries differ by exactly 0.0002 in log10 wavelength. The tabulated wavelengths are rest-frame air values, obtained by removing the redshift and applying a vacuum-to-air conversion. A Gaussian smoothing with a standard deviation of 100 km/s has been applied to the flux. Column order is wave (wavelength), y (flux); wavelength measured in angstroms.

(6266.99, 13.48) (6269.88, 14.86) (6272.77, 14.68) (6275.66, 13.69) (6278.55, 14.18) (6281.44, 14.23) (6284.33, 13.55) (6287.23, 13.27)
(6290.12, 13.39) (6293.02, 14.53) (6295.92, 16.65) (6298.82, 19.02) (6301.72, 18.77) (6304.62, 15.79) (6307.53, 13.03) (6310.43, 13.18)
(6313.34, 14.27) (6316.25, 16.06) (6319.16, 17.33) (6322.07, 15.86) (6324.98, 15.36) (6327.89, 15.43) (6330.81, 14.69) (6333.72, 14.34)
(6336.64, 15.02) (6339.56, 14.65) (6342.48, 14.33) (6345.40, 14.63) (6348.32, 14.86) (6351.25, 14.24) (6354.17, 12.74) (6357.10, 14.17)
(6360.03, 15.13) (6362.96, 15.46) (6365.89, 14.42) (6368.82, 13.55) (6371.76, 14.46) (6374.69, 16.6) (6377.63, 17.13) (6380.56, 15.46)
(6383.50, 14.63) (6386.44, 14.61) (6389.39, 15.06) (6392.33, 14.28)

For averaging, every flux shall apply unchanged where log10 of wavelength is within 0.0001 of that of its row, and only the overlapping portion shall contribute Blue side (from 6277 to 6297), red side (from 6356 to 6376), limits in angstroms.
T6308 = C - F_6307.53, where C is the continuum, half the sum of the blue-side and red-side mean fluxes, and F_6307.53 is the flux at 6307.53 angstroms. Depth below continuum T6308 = 1.5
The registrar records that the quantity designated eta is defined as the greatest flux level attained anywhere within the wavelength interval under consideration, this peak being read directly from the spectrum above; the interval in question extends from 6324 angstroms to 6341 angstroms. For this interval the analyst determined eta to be 15.43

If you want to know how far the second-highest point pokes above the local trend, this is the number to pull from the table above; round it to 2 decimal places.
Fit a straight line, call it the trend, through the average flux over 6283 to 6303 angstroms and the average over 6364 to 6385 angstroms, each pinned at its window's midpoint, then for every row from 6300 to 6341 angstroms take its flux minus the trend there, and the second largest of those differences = 1.87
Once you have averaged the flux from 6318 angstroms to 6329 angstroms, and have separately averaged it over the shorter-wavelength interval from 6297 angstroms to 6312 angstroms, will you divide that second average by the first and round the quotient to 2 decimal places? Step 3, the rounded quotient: 1.00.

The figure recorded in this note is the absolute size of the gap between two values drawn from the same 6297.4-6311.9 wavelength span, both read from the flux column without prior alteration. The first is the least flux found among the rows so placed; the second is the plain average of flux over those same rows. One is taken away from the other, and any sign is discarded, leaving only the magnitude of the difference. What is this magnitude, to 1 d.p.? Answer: 2.9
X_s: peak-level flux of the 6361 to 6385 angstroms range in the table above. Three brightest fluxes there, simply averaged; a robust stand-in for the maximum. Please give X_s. 16.4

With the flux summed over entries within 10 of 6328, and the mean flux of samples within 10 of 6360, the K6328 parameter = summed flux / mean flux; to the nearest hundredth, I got 7.58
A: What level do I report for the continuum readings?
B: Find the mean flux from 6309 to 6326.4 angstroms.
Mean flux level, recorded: 15.3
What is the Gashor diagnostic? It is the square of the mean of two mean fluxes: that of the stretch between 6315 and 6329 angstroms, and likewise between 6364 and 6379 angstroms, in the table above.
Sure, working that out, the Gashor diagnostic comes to 244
